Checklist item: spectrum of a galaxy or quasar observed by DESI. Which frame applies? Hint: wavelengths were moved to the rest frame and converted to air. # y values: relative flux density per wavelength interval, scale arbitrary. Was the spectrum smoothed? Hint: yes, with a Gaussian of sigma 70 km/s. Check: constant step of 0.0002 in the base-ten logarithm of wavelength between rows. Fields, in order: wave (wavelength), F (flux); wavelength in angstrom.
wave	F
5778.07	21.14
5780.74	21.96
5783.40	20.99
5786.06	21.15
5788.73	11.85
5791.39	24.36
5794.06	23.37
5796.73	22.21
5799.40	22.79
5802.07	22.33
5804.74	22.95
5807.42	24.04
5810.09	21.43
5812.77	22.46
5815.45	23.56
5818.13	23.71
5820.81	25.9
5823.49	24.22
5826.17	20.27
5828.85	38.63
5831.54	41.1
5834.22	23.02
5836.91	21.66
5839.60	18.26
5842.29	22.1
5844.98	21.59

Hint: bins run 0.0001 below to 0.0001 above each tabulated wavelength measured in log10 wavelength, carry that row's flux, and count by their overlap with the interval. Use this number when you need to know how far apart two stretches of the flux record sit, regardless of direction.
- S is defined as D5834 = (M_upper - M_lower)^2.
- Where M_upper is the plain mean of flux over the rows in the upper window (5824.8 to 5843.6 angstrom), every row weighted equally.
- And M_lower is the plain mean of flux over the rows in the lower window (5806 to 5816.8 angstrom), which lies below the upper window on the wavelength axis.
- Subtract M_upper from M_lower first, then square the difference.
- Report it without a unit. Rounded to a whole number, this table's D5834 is 13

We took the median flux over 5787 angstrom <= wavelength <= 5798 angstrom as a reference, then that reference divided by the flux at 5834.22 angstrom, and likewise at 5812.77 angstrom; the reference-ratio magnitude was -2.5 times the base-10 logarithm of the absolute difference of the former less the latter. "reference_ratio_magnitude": 4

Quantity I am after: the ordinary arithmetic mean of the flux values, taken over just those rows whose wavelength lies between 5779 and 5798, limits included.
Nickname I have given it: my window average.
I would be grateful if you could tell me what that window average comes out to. 21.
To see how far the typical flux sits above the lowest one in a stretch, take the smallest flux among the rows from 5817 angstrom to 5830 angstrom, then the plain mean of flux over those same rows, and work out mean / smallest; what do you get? 1.3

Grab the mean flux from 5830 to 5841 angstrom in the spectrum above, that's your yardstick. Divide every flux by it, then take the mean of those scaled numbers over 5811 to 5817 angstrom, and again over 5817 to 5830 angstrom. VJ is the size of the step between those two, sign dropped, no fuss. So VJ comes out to 0.14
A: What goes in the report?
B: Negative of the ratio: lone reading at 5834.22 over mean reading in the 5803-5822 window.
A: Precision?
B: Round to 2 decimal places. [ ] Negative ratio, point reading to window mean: -0.98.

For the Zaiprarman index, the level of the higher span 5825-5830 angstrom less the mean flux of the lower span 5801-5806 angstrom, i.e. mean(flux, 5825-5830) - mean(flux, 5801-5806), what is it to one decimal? 6.8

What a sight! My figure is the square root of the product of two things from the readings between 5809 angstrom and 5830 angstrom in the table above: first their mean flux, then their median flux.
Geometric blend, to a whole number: 24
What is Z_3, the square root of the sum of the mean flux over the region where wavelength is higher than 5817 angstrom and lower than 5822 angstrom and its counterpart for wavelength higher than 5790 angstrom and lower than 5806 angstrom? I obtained 6.91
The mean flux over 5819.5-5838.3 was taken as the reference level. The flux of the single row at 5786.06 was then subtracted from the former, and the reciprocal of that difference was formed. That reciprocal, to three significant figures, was 0.150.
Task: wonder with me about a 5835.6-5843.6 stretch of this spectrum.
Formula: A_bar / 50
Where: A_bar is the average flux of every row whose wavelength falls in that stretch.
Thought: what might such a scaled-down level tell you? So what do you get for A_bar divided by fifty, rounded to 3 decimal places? 0.413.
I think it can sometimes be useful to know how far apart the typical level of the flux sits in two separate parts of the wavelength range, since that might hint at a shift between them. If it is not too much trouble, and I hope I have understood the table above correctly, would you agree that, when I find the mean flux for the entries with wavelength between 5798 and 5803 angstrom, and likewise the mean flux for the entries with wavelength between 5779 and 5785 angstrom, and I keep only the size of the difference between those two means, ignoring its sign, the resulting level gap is 1.1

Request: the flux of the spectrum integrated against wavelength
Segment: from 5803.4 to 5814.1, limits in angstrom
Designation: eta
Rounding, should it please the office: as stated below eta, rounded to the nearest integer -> 243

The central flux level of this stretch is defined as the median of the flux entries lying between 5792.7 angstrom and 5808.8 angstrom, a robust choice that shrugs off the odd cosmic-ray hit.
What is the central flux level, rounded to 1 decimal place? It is 22.9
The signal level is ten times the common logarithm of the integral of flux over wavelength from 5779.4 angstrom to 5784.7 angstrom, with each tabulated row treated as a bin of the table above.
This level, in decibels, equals 20.6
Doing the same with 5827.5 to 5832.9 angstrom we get 23.3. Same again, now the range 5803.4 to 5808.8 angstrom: 21.0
